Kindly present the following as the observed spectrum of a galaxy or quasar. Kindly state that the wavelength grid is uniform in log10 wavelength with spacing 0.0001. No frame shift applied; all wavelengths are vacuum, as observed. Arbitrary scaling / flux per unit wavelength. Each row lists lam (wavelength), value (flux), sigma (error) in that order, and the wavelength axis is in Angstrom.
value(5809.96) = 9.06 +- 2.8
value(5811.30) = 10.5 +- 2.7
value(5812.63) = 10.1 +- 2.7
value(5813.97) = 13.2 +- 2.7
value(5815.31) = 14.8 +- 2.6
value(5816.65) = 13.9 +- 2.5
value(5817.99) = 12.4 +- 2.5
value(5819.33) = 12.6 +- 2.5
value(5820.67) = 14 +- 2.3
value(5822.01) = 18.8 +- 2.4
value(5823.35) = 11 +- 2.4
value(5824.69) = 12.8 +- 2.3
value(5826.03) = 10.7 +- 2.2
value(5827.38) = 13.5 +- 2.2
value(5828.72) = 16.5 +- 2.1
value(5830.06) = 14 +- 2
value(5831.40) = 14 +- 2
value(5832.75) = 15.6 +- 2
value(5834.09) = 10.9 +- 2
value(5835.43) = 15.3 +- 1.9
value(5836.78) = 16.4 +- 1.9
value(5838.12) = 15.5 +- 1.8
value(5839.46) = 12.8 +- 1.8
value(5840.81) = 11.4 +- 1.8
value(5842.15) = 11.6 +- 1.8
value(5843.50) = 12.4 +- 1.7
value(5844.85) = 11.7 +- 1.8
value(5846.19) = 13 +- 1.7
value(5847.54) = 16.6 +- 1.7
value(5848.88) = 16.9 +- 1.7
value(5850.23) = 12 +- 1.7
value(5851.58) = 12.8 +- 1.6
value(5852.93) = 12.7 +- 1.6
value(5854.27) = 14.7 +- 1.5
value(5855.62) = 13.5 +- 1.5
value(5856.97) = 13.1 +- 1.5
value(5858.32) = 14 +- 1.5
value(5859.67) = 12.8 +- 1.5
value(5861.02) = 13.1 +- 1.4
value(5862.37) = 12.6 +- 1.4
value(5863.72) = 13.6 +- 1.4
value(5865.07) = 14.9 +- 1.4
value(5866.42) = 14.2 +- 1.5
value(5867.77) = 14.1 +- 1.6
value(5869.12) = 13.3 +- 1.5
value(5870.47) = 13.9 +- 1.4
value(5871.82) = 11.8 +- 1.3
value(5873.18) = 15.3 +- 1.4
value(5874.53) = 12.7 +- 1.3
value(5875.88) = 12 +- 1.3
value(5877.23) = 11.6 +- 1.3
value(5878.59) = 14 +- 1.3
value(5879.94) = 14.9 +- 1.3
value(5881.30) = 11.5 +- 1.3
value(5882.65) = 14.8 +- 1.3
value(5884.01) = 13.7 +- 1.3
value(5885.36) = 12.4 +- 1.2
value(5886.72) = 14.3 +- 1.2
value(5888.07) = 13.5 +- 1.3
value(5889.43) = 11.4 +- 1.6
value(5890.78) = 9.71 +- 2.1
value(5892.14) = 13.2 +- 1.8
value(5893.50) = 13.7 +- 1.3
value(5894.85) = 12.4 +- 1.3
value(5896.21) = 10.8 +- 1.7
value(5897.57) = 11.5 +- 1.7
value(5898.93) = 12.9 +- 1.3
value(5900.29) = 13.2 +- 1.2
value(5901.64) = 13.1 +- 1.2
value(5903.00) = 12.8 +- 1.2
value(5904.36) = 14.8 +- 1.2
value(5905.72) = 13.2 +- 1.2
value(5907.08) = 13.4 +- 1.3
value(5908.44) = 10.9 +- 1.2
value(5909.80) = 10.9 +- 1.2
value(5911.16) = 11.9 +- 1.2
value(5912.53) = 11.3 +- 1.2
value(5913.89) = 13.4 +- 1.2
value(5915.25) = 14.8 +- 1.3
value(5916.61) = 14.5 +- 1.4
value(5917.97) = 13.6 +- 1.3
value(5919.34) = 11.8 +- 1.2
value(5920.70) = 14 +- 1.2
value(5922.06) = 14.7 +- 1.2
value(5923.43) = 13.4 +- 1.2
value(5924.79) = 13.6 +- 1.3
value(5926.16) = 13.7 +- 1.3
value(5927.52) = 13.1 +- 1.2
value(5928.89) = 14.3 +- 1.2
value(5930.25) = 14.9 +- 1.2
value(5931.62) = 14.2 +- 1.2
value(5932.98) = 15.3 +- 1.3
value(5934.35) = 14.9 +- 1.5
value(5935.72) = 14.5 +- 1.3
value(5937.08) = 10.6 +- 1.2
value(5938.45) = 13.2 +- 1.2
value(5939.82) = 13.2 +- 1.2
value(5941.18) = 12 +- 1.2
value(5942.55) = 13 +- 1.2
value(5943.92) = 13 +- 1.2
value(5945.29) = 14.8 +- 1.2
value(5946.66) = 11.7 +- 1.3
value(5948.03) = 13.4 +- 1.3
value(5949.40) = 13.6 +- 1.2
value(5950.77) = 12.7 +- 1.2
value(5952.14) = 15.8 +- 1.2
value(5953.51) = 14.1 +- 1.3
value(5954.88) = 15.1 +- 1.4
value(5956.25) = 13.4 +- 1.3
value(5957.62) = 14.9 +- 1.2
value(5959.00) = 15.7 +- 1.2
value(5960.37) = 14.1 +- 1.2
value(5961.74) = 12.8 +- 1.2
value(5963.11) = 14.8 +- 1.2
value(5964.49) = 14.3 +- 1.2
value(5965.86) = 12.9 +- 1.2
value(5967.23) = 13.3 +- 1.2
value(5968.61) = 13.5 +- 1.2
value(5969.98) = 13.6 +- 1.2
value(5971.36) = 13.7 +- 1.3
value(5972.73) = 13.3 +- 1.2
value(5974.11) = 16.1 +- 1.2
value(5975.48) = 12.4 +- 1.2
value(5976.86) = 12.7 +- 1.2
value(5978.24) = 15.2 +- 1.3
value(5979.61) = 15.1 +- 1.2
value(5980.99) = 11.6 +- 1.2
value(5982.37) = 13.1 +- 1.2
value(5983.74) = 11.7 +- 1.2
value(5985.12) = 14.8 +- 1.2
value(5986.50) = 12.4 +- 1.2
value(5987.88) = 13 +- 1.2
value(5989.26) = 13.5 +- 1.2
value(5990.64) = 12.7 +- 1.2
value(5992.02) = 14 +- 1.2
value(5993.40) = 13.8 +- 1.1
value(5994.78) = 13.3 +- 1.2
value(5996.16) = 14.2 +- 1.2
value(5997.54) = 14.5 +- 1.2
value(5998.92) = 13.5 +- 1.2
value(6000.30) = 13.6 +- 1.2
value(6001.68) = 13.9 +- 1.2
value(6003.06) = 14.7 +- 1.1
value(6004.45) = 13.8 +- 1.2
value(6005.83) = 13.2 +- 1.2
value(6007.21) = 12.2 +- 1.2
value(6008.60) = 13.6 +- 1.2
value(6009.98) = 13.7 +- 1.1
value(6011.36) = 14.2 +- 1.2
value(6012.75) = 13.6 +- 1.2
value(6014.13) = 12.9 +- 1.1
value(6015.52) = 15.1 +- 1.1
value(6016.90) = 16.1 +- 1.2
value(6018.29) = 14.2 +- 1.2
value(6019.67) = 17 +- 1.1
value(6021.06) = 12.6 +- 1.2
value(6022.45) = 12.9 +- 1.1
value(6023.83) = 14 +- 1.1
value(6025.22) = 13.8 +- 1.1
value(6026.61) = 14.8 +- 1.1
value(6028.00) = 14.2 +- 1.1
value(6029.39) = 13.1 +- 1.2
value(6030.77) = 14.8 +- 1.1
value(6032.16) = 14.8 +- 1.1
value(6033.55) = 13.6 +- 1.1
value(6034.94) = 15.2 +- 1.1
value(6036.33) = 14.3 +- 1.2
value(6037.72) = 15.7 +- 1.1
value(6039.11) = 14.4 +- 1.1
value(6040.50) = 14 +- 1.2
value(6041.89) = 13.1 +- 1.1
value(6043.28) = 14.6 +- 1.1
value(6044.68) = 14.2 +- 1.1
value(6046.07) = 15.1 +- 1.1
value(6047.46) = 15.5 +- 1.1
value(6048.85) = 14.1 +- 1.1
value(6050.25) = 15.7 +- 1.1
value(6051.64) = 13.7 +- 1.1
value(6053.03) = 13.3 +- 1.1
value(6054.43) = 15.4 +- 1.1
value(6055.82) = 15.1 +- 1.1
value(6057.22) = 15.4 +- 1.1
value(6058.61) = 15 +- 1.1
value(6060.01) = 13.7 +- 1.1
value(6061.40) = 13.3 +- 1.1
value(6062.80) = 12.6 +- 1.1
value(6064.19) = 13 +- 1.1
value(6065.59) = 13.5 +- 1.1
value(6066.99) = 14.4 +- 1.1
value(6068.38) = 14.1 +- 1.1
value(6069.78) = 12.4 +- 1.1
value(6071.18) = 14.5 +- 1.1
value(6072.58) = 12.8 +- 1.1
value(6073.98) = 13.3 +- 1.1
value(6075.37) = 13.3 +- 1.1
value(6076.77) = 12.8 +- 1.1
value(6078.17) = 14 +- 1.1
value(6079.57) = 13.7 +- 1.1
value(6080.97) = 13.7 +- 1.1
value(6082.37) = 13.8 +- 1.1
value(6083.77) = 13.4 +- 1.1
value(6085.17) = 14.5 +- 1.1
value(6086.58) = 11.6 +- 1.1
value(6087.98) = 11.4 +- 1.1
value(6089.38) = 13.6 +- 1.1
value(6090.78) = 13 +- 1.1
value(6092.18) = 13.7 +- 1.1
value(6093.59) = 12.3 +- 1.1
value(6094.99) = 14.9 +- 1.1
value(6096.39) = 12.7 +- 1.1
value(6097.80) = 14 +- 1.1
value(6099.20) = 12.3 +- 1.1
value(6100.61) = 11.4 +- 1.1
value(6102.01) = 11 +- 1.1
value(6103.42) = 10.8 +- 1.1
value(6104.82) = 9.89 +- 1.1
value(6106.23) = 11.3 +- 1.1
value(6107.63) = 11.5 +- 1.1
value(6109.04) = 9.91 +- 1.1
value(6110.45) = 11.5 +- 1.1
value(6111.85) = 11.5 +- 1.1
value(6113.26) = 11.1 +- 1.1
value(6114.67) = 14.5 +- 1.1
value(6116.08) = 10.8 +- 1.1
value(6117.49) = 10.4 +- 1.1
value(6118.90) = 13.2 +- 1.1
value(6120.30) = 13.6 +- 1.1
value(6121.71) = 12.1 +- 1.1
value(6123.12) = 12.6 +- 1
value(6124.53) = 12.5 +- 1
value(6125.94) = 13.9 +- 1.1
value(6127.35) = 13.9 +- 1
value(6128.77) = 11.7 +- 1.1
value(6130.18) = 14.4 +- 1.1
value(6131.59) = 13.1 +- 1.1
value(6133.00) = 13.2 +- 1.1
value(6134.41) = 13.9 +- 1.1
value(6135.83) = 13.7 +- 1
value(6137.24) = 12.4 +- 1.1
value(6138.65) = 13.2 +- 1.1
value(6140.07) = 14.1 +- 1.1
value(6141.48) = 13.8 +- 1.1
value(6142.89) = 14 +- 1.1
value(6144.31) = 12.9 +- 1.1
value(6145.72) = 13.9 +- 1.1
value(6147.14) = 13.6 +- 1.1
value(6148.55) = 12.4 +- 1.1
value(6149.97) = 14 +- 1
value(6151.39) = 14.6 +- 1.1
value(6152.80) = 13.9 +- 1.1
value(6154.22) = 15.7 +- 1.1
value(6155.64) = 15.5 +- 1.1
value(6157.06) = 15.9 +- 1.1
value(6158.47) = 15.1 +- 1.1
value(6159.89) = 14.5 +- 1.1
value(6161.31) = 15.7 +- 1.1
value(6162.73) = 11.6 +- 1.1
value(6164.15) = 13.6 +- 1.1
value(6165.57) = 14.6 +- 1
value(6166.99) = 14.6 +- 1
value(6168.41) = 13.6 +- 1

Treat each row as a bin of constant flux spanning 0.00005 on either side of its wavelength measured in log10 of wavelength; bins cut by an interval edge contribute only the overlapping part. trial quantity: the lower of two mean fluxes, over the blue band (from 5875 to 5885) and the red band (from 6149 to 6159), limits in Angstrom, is 13.2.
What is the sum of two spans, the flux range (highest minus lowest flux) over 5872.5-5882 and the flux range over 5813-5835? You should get 12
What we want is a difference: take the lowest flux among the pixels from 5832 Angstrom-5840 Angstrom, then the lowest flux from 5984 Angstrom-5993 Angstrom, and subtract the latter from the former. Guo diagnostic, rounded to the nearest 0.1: -1.5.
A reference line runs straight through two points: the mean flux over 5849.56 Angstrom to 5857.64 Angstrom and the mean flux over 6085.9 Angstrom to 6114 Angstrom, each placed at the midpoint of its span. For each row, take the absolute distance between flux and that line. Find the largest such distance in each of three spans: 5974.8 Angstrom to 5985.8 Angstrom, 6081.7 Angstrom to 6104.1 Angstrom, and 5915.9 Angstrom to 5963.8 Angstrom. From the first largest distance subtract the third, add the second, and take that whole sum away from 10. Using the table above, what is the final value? 7.6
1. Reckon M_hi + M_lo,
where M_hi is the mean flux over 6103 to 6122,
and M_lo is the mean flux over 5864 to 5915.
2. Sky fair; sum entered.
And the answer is 24.5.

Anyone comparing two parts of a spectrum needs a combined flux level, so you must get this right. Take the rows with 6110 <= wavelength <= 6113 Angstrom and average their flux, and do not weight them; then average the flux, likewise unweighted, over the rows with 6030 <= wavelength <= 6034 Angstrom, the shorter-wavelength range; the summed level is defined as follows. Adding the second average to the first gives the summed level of 25.9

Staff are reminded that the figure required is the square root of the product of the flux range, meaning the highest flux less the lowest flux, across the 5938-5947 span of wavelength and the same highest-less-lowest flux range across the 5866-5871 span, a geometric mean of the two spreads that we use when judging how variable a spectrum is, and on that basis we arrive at 1.7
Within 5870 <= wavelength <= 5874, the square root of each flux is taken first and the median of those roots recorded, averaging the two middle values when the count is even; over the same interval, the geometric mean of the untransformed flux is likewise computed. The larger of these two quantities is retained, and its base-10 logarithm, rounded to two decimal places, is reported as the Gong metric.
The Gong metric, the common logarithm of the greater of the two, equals 1.13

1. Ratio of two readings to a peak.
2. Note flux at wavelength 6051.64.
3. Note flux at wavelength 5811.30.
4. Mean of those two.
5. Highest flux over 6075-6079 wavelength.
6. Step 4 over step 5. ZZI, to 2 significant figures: 0.86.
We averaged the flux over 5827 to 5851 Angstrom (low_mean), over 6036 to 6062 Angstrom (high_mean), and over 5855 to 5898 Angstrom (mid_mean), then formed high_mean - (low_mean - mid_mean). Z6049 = 13.7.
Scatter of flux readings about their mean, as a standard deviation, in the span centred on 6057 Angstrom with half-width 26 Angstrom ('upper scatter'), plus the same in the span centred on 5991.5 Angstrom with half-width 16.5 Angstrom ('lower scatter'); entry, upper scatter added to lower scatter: 1.9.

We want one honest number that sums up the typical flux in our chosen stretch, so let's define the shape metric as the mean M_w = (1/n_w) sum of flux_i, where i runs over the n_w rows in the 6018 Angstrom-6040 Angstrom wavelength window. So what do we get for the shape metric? 14.3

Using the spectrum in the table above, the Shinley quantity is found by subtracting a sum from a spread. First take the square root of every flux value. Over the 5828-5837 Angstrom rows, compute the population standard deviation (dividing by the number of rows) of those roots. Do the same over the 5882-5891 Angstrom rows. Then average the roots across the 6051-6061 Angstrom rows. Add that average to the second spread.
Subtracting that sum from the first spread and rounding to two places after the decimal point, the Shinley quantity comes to -3.80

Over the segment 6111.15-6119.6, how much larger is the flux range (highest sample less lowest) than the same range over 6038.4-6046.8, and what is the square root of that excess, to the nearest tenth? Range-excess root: 1.4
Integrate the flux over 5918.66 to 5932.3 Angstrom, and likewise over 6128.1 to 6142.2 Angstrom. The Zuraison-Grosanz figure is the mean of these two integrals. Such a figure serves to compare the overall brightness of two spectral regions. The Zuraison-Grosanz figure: 188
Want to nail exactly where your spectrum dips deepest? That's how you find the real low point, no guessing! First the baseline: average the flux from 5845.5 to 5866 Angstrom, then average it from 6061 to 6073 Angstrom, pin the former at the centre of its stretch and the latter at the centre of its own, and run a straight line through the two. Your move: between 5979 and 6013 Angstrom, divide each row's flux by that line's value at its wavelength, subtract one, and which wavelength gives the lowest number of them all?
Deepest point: 5980.99 Angstrom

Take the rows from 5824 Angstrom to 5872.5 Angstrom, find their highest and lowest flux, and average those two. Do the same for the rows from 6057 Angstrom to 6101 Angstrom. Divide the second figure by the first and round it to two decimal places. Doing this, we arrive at 0.97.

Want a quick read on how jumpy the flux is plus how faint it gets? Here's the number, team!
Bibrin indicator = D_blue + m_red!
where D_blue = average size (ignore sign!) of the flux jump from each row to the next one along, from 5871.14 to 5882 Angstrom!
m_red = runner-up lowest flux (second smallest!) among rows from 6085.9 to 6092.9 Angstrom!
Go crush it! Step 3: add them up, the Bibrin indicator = 13.6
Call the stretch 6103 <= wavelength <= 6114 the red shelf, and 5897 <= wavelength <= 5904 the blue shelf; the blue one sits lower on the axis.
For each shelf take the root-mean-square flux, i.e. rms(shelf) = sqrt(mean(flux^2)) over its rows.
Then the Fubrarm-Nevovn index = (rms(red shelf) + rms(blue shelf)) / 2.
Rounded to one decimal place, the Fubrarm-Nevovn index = 11.8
